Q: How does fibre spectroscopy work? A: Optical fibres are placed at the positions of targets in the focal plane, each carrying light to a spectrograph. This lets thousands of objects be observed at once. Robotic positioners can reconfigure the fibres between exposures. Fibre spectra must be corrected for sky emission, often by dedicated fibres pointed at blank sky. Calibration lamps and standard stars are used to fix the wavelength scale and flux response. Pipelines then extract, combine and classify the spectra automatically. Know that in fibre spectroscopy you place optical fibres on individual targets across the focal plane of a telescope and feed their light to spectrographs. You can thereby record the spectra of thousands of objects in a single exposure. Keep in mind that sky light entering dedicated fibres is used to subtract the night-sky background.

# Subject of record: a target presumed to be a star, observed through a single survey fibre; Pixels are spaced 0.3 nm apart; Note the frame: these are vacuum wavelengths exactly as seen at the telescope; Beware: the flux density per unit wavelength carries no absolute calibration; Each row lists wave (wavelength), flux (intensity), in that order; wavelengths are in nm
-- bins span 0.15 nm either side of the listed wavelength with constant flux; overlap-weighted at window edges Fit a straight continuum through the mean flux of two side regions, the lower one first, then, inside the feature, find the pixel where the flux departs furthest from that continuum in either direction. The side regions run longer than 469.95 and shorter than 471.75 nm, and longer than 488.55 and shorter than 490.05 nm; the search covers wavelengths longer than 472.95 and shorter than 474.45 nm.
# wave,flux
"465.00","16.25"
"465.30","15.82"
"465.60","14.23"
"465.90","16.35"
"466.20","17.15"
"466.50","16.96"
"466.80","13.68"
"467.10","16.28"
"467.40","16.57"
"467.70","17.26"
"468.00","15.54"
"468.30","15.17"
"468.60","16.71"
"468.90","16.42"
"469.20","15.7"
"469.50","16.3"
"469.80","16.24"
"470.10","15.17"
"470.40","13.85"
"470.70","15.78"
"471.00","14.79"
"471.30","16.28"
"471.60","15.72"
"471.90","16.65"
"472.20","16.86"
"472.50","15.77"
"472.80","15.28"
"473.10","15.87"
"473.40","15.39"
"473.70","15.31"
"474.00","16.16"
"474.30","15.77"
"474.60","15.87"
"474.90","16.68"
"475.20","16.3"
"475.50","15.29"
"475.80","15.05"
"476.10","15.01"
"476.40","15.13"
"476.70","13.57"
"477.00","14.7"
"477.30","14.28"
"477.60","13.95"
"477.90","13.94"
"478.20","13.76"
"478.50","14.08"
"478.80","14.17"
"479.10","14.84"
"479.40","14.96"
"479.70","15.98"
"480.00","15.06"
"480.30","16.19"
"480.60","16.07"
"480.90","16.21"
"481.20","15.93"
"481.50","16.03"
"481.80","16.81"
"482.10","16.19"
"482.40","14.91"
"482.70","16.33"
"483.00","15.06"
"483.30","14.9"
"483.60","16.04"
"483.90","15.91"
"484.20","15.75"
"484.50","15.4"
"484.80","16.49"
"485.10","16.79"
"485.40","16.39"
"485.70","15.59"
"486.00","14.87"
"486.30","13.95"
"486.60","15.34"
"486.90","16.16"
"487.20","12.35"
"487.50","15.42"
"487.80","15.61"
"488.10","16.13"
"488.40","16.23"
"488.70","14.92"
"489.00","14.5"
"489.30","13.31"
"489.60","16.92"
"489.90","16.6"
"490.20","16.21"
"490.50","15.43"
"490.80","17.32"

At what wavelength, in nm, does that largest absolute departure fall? 474.00 nm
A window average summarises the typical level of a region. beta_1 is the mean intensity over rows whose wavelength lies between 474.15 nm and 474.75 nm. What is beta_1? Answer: 15.82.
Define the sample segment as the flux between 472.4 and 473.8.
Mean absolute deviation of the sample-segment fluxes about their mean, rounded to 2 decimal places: 0.24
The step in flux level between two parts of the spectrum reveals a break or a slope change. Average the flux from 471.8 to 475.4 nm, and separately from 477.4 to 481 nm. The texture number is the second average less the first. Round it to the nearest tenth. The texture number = -1.1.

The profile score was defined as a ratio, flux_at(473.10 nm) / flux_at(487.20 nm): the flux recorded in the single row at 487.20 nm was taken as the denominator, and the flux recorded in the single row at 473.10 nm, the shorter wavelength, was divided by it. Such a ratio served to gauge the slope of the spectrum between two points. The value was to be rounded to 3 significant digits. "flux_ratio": 1.29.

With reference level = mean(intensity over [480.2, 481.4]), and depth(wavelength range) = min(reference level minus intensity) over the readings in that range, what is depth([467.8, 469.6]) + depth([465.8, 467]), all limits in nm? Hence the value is -1.7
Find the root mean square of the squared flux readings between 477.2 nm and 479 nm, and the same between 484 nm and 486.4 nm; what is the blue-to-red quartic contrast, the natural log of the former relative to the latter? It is -0.23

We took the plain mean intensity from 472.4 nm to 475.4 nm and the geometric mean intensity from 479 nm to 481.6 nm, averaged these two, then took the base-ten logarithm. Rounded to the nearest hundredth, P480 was 1.20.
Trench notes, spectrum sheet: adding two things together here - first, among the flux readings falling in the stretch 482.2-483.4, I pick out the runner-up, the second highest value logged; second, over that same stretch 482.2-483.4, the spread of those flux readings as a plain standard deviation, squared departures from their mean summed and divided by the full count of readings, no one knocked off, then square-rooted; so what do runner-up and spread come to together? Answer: 15.7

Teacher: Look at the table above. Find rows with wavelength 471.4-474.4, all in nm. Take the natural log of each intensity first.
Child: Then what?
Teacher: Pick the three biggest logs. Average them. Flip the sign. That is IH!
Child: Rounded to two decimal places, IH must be -2.81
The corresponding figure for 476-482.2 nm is -2.80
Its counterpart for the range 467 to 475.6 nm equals -2.83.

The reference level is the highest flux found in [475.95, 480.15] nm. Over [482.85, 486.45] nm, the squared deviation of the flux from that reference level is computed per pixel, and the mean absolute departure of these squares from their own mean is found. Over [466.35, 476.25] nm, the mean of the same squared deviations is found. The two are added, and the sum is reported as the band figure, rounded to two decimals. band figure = 1.41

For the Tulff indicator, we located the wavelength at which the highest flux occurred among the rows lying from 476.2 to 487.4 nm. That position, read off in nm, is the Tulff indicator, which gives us 481.80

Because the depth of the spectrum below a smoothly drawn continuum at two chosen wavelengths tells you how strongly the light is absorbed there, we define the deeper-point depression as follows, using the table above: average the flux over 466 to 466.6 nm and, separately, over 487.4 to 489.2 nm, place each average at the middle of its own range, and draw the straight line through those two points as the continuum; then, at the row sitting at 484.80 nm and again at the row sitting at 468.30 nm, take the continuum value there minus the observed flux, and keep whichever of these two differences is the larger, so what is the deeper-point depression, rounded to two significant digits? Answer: 1.7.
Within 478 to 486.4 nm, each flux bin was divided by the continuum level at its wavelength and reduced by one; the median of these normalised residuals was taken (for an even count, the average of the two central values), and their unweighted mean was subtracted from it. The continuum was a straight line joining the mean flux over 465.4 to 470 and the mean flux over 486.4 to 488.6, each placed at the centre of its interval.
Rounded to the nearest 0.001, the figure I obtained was 0.021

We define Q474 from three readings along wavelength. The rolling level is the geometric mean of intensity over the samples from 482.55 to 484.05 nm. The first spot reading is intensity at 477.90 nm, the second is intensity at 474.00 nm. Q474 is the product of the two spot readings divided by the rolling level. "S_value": 14.4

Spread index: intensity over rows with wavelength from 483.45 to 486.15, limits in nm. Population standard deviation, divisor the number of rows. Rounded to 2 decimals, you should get 0.56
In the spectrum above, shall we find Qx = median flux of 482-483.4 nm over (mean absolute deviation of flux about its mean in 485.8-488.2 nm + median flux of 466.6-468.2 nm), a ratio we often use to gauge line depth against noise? 0.874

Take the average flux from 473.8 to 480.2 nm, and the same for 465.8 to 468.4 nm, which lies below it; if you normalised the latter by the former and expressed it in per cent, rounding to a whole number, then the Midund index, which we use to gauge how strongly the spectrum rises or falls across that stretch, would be 108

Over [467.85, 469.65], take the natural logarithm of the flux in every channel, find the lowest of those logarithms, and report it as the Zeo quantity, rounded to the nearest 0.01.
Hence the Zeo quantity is 2.72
